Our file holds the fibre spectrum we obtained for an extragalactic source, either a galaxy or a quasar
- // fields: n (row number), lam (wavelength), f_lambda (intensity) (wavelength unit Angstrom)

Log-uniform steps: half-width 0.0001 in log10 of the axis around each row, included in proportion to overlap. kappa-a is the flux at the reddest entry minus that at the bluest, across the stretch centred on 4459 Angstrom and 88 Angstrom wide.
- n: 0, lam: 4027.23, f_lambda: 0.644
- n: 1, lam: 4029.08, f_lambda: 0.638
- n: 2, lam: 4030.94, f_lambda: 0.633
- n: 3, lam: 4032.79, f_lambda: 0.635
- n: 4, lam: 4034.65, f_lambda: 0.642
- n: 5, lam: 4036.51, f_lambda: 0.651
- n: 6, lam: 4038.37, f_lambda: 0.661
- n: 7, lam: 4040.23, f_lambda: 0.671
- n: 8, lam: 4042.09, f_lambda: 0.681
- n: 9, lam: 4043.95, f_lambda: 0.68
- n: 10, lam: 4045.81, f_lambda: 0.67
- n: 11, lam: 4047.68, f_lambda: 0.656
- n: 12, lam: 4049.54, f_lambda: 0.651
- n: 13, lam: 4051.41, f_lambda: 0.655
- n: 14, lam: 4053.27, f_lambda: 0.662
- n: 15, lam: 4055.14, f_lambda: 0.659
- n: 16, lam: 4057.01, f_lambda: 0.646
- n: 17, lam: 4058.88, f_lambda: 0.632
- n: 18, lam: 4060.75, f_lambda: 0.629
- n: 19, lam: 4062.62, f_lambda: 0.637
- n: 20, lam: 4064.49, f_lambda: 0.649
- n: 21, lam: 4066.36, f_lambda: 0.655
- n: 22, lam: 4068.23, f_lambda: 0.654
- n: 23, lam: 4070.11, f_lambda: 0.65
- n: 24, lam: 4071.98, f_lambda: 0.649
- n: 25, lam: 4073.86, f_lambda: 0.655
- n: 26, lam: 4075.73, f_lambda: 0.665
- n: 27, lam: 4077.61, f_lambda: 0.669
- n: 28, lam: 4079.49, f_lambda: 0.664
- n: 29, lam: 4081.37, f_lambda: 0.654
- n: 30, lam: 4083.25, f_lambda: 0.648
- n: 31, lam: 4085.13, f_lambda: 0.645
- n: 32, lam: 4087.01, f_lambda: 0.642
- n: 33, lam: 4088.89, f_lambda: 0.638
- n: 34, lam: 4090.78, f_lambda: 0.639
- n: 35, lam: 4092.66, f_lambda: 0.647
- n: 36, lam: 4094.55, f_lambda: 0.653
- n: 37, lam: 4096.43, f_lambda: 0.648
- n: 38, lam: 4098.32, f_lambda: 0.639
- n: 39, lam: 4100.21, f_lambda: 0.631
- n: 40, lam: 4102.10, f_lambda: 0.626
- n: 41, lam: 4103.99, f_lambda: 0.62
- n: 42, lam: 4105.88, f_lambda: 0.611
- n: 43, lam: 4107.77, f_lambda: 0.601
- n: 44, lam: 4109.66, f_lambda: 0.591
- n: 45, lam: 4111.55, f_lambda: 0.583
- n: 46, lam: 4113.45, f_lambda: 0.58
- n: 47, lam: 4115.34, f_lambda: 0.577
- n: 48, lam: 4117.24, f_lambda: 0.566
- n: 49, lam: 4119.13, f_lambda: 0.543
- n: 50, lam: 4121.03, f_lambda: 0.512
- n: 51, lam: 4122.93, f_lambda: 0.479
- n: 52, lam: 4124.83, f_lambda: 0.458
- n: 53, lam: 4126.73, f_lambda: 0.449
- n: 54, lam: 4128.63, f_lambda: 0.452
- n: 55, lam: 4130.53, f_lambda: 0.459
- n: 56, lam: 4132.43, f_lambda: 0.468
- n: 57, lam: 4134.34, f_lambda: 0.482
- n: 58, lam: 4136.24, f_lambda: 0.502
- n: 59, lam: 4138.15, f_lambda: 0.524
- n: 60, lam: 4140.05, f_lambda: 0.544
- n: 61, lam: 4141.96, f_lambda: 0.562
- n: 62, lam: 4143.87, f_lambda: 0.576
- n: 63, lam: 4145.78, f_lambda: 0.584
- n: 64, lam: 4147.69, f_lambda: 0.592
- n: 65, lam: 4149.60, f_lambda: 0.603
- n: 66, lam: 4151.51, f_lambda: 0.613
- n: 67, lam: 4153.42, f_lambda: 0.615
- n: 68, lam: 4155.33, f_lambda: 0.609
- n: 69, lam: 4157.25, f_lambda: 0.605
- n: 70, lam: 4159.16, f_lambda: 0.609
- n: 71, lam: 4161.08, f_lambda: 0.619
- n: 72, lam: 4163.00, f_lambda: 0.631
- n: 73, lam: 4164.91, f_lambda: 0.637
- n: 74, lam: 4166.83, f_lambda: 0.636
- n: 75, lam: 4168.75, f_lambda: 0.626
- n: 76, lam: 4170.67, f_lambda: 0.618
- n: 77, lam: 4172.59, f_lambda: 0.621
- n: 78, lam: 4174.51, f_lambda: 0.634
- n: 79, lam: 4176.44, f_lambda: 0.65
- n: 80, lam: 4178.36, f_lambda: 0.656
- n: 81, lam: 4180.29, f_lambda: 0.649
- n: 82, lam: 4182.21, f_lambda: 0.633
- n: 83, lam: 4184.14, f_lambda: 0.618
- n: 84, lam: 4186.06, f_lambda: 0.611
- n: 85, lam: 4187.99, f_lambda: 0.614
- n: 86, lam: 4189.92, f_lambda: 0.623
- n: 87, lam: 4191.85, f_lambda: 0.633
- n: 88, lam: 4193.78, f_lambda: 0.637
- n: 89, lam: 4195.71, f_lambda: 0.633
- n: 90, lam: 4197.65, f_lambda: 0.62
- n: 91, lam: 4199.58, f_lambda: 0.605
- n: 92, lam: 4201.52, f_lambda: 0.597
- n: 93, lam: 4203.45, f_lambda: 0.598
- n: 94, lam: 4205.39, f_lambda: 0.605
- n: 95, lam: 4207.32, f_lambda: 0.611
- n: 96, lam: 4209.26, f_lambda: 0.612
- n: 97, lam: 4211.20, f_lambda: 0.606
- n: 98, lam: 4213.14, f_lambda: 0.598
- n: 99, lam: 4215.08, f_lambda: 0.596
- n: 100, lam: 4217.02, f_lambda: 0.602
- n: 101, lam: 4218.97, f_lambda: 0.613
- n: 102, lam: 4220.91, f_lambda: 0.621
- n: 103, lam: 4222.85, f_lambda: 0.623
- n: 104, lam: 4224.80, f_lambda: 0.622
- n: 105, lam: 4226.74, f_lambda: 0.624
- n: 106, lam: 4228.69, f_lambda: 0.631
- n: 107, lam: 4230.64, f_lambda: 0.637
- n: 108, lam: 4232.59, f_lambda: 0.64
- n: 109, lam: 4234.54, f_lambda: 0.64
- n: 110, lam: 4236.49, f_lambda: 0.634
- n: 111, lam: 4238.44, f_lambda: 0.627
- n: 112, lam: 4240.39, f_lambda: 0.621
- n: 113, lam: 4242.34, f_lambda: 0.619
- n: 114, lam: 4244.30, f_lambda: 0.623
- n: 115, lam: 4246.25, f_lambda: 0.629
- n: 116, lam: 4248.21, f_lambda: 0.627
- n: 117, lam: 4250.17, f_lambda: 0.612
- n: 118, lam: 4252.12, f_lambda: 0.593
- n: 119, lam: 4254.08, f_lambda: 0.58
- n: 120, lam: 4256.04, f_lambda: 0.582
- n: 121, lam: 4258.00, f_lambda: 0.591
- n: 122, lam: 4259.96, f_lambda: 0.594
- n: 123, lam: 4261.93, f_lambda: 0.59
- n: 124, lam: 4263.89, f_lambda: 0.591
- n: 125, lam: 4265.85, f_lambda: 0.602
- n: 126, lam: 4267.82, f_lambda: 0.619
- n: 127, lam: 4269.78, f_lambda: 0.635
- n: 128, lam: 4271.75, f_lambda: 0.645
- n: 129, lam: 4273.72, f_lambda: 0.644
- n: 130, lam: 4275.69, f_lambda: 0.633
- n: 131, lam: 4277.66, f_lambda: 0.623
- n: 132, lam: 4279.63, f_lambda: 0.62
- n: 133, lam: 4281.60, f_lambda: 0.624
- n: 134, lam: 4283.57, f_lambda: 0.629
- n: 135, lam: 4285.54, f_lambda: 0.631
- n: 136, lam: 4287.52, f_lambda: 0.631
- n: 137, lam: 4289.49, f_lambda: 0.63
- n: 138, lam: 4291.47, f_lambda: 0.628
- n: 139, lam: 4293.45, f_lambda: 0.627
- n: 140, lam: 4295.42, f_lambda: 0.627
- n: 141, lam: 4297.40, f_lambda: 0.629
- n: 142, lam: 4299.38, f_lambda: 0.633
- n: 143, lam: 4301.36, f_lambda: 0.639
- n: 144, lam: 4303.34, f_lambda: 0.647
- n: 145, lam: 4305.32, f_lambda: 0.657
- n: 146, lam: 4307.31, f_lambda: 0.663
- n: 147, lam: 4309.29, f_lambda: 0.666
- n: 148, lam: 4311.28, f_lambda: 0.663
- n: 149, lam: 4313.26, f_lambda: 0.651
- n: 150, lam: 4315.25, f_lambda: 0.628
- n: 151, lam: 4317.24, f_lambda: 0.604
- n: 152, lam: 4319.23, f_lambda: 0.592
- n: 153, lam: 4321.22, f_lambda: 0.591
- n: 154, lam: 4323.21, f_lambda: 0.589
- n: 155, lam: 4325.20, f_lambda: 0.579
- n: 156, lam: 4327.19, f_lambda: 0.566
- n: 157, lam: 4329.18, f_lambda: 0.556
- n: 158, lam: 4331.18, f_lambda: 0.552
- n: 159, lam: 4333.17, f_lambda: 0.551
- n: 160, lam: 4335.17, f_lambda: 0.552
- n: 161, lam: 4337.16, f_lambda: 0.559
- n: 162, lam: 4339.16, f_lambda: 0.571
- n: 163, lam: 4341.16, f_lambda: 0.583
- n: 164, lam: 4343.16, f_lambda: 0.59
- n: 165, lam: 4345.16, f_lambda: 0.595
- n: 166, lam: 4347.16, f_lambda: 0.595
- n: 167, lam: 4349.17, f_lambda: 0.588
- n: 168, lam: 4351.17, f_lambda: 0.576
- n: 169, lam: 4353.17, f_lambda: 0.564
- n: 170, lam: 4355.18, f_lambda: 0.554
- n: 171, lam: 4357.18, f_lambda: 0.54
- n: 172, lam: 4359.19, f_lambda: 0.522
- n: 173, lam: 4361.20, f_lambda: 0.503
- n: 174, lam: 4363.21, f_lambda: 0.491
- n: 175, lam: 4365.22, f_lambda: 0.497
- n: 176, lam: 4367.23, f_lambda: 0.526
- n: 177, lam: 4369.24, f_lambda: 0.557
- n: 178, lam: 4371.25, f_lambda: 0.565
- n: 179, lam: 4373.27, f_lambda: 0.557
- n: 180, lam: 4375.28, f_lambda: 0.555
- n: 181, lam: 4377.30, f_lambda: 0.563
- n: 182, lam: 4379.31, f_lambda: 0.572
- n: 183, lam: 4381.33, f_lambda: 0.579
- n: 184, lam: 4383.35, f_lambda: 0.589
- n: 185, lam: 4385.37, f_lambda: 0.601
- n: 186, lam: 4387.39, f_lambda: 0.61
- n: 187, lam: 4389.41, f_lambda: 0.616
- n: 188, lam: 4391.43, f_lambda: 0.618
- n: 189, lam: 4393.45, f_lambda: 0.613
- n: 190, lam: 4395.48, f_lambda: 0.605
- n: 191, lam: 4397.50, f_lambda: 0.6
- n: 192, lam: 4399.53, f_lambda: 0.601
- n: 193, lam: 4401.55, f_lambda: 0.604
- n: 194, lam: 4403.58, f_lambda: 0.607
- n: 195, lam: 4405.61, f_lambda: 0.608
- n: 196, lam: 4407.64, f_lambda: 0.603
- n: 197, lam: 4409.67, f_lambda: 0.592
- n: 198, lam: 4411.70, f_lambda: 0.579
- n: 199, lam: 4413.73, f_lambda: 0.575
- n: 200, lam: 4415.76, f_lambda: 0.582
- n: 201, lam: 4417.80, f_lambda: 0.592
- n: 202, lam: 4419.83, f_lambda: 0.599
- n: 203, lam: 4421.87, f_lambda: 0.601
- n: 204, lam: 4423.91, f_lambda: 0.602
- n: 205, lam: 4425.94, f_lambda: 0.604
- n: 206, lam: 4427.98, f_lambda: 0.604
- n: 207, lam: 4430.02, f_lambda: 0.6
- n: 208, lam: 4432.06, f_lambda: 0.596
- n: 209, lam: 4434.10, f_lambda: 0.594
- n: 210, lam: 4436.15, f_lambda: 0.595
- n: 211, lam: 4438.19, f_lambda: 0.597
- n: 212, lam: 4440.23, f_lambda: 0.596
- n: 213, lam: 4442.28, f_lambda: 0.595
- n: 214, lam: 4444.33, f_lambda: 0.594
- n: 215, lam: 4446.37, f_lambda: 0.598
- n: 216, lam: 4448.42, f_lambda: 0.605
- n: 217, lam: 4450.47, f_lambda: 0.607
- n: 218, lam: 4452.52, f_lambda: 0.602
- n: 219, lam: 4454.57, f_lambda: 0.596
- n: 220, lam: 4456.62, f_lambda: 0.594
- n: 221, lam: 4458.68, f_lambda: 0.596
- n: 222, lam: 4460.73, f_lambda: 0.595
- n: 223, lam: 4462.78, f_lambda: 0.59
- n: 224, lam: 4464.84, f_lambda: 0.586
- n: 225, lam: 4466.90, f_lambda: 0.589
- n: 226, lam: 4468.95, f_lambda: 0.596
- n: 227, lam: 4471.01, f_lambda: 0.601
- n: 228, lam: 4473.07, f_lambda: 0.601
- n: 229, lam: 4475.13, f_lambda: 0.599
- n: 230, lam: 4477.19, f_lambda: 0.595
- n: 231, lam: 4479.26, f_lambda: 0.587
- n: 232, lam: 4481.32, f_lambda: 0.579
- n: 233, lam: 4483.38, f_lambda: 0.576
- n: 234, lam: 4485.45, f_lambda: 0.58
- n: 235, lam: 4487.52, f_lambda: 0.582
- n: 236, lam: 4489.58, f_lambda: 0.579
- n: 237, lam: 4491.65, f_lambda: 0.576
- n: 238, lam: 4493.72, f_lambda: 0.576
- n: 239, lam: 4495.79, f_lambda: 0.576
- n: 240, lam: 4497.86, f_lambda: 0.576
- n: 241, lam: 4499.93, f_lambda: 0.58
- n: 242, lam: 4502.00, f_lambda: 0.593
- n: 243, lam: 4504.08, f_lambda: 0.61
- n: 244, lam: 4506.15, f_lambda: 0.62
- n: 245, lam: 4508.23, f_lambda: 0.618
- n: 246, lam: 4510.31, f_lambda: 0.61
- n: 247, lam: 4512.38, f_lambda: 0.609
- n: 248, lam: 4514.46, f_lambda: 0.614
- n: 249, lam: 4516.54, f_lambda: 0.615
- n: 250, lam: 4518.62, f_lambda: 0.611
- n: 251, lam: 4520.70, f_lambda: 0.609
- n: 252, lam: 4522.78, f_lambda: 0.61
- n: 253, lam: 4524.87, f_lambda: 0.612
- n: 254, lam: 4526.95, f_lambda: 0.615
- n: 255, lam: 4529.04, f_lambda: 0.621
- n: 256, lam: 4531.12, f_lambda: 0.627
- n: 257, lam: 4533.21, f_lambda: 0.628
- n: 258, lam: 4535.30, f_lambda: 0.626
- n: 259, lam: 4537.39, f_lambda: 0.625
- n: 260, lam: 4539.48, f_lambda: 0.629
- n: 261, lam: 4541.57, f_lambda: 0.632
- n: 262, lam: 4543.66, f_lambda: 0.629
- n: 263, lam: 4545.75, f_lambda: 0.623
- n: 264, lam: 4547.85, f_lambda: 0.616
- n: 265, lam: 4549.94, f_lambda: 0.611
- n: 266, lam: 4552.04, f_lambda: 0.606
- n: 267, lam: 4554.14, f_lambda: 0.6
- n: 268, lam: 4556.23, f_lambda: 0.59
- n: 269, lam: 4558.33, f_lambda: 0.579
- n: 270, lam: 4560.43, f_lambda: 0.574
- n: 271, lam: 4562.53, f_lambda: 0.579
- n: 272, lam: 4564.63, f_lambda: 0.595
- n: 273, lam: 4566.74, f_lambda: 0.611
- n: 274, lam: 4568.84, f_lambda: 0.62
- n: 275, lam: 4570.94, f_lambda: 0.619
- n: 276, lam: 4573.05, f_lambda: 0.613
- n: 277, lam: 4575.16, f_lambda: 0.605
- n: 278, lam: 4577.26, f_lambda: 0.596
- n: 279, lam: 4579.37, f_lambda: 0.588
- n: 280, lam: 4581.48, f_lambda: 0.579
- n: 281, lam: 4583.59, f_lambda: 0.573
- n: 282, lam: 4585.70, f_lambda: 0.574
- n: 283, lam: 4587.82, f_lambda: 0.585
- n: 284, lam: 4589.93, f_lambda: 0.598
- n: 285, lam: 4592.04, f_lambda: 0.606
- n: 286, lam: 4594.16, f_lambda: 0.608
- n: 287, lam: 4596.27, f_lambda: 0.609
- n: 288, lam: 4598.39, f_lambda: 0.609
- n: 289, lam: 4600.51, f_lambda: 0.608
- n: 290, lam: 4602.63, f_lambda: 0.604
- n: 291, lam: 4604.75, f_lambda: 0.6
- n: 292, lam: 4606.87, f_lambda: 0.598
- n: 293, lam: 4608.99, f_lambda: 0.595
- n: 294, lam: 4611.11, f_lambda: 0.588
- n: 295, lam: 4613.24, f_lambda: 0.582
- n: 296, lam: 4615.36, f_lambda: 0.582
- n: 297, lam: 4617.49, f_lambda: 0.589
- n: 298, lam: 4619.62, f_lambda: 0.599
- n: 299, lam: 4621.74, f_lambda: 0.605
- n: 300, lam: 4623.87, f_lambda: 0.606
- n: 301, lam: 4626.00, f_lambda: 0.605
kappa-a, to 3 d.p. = 0.011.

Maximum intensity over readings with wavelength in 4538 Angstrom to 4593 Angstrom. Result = 0.632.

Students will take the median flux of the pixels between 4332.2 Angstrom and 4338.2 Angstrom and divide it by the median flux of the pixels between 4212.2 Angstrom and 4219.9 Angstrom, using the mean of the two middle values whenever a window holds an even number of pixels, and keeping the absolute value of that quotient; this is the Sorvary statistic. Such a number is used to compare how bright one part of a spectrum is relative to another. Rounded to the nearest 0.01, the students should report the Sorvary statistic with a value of 0.92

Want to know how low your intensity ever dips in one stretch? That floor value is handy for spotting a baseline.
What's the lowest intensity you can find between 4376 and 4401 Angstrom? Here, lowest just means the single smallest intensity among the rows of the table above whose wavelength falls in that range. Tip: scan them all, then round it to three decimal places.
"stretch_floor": 0.563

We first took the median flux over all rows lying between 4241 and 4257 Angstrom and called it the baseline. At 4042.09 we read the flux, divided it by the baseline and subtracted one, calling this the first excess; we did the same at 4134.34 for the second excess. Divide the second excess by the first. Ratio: -2.0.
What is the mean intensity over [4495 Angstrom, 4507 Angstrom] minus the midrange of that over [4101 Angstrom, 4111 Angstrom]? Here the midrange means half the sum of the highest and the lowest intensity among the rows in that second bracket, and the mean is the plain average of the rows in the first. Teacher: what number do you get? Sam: -0.016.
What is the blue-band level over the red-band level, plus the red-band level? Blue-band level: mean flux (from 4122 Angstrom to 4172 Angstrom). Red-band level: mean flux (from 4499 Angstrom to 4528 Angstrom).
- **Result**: 1.53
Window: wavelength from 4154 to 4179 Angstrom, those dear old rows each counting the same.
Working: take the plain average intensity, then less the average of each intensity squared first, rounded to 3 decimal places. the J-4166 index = 0.234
